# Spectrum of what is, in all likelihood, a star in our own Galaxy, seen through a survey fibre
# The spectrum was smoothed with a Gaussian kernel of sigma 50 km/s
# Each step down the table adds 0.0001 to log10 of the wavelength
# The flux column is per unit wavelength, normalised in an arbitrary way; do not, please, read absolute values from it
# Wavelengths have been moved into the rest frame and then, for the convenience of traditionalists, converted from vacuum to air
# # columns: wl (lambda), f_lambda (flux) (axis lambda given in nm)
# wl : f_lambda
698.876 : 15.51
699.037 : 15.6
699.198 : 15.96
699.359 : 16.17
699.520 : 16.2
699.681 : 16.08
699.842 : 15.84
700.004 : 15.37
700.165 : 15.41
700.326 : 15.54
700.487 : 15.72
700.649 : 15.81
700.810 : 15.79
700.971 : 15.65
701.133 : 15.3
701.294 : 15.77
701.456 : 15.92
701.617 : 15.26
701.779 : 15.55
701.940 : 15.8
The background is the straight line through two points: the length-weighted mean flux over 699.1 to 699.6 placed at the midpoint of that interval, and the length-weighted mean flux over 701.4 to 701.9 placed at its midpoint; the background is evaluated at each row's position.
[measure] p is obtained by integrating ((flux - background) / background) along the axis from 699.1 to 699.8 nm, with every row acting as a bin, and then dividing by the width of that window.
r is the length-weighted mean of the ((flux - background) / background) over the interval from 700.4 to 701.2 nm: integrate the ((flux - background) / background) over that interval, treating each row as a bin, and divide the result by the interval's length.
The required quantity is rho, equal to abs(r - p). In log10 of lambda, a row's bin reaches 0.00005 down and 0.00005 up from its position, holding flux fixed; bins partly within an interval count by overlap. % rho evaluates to 0.008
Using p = 0.000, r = -0.008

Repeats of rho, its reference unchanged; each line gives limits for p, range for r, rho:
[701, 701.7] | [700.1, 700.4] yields 0.021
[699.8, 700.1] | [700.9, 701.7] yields 0.019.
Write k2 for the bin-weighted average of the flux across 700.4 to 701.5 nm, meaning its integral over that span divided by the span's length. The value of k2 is 15.7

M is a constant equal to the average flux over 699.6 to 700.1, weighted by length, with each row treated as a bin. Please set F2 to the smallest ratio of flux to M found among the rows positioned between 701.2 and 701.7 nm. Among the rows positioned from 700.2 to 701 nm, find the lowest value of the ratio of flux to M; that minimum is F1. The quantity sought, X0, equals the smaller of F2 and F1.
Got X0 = 0.970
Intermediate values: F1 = 0.987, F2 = 0.970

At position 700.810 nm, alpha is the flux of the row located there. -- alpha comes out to 15.79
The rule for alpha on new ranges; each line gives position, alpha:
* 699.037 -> 15.6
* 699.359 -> 16.17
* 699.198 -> 15.96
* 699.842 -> 15.84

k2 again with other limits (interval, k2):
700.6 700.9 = 15.8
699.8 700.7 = 15.6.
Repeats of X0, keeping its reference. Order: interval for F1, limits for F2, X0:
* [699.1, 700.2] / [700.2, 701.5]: 0.972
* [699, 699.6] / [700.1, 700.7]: 0.979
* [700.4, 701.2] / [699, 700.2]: 0.972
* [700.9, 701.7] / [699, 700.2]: 0.970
